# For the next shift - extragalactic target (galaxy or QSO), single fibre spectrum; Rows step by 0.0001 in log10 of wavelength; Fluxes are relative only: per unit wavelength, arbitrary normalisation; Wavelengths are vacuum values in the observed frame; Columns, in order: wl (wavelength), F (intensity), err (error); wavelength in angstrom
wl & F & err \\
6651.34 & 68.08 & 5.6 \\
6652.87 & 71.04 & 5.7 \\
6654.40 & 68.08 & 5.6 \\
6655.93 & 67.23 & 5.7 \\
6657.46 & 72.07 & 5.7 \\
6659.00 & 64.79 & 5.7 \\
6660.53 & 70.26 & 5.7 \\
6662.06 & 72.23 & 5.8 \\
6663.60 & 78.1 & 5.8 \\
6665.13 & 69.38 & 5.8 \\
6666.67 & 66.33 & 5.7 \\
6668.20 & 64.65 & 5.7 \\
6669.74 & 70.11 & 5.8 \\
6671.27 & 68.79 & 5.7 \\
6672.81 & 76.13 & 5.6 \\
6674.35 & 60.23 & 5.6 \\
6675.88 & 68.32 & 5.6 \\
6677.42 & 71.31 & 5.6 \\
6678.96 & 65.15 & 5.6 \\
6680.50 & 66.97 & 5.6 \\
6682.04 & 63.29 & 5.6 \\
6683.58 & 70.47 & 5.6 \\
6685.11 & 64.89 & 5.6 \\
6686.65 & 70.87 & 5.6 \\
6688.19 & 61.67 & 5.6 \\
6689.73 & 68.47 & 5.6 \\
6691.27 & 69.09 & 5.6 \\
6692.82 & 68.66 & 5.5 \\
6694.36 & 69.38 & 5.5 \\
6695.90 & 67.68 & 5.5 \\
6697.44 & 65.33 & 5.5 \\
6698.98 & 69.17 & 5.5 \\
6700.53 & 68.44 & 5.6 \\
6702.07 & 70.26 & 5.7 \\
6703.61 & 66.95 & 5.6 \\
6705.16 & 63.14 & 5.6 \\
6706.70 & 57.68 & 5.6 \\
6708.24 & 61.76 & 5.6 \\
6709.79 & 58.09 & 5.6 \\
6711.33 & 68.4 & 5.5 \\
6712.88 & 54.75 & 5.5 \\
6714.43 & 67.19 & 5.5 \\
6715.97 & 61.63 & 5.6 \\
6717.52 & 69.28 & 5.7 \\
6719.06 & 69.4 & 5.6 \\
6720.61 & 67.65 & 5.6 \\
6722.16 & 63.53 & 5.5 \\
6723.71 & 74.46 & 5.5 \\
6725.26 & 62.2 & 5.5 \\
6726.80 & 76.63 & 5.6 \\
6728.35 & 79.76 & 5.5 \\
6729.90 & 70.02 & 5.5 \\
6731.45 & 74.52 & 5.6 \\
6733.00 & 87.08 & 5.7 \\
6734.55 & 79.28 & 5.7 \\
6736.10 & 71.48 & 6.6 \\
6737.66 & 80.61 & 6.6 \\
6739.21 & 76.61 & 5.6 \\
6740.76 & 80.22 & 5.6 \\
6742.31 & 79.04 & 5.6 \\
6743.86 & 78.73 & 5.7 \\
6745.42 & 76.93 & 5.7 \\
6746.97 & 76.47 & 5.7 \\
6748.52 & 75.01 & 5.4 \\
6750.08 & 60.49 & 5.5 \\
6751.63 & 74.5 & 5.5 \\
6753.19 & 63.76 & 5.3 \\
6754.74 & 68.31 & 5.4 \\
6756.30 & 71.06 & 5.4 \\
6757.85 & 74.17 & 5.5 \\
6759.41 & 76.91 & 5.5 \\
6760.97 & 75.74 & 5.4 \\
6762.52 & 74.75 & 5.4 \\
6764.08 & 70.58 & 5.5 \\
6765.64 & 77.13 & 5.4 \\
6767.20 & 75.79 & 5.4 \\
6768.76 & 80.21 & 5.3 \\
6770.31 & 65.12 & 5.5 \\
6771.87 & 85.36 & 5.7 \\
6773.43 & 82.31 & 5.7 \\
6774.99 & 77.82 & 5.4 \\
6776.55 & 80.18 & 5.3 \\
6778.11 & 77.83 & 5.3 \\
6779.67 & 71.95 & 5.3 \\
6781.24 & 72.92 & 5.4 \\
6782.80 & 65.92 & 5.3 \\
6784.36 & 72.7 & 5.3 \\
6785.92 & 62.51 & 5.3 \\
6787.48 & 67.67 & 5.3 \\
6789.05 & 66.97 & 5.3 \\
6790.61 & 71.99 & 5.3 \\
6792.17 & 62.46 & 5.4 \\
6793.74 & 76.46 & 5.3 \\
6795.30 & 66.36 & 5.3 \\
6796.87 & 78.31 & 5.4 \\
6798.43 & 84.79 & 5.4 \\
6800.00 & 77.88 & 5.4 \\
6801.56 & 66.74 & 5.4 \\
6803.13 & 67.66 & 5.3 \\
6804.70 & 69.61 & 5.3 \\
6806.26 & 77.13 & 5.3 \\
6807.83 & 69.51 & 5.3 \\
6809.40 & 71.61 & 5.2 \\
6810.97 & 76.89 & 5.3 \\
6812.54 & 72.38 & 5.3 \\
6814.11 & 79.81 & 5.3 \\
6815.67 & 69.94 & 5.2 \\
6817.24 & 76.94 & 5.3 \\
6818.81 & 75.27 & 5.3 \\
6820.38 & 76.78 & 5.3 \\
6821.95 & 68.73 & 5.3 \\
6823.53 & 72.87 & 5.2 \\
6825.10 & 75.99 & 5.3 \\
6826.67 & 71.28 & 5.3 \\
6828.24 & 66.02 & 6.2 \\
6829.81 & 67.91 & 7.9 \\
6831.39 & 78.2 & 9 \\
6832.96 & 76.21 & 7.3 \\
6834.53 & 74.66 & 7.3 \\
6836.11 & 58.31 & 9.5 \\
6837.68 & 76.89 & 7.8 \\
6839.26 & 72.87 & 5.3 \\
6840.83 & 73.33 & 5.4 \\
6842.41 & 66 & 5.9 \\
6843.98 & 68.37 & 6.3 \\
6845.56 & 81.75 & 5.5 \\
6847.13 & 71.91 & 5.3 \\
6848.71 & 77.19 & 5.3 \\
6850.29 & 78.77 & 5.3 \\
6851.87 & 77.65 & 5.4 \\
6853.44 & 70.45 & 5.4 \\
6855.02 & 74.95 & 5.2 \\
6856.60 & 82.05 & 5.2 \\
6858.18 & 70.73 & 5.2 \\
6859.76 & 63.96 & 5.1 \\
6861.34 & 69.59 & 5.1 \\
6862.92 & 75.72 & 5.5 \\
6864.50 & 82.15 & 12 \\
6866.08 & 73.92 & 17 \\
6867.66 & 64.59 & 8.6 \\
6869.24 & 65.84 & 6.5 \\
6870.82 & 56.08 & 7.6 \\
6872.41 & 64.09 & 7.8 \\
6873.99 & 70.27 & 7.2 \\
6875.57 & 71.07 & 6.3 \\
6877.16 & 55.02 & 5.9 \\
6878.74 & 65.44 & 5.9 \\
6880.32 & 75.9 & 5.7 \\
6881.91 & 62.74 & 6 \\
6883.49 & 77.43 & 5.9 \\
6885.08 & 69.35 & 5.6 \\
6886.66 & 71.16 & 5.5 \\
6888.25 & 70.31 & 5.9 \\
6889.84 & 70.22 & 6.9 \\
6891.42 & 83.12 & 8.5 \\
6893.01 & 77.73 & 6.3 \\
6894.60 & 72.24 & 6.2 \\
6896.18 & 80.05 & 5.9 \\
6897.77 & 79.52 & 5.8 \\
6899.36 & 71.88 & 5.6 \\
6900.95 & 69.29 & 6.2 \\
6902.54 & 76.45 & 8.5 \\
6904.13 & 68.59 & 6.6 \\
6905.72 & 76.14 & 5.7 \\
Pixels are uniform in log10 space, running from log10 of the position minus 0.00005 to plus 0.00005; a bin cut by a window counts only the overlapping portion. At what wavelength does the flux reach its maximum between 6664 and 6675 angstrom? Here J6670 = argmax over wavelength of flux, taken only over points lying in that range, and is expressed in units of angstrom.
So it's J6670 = 6672.81 angstrom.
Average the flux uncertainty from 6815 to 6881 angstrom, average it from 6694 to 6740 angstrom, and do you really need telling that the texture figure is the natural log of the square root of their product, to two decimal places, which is 1.80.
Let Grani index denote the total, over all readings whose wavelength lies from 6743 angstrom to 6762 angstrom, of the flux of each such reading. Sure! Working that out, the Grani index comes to 872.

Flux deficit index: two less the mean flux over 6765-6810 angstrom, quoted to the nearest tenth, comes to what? -71.2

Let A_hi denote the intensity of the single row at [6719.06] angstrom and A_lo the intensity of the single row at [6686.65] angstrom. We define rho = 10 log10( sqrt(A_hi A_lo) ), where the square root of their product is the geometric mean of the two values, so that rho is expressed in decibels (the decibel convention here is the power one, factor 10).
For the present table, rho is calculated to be 18.5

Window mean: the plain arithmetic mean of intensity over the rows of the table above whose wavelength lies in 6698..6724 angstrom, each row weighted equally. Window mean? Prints 65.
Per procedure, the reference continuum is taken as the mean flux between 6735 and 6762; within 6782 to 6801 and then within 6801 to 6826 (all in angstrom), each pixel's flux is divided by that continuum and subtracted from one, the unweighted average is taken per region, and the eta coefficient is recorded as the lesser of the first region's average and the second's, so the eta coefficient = 0.015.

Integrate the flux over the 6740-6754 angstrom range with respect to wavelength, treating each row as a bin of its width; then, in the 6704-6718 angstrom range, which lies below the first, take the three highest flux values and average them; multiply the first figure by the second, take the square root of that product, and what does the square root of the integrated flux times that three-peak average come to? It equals 266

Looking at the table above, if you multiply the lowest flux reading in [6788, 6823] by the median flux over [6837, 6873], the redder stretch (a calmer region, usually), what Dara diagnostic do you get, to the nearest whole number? 4551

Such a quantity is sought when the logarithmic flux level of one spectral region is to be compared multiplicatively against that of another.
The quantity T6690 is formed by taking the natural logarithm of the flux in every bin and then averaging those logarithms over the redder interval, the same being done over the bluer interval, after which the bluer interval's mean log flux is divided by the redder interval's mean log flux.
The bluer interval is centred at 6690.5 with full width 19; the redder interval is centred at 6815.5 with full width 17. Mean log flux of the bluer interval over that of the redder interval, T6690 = 0.98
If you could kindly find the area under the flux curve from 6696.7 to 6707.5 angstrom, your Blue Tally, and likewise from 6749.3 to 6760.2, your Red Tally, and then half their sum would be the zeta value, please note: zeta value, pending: 736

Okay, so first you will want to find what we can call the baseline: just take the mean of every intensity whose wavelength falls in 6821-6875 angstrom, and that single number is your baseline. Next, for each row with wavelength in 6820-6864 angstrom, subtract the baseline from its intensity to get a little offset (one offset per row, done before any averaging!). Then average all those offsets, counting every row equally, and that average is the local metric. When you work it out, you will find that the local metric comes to 1.1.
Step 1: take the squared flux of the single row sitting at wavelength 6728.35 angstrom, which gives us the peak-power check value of 6362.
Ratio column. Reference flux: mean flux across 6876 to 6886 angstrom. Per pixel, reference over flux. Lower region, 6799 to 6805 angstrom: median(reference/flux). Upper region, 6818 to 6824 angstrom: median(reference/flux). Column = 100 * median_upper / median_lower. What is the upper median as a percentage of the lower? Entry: 93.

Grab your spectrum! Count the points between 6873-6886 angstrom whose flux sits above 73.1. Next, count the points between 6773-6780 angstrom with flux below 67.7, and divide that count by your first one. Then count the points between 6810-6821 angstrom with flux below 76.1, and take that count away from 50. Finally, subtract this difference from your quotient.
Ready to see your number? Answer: -47.0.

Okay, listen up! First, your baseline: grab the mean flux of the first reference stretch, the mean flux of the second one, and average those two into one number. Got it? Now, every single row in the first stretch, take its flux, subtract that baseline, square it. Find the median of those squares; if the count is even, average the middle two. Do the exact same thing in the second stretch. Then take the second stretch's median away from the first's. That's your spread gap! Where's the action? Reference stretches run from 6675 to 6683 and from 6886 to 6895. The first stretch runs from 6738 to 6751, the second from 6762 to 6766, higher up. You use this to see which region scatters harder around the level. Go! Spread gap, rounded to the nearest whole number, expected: 36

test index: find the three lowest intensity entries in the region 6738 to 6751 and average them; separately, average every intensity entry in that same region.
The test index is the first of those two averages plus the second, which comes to 146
